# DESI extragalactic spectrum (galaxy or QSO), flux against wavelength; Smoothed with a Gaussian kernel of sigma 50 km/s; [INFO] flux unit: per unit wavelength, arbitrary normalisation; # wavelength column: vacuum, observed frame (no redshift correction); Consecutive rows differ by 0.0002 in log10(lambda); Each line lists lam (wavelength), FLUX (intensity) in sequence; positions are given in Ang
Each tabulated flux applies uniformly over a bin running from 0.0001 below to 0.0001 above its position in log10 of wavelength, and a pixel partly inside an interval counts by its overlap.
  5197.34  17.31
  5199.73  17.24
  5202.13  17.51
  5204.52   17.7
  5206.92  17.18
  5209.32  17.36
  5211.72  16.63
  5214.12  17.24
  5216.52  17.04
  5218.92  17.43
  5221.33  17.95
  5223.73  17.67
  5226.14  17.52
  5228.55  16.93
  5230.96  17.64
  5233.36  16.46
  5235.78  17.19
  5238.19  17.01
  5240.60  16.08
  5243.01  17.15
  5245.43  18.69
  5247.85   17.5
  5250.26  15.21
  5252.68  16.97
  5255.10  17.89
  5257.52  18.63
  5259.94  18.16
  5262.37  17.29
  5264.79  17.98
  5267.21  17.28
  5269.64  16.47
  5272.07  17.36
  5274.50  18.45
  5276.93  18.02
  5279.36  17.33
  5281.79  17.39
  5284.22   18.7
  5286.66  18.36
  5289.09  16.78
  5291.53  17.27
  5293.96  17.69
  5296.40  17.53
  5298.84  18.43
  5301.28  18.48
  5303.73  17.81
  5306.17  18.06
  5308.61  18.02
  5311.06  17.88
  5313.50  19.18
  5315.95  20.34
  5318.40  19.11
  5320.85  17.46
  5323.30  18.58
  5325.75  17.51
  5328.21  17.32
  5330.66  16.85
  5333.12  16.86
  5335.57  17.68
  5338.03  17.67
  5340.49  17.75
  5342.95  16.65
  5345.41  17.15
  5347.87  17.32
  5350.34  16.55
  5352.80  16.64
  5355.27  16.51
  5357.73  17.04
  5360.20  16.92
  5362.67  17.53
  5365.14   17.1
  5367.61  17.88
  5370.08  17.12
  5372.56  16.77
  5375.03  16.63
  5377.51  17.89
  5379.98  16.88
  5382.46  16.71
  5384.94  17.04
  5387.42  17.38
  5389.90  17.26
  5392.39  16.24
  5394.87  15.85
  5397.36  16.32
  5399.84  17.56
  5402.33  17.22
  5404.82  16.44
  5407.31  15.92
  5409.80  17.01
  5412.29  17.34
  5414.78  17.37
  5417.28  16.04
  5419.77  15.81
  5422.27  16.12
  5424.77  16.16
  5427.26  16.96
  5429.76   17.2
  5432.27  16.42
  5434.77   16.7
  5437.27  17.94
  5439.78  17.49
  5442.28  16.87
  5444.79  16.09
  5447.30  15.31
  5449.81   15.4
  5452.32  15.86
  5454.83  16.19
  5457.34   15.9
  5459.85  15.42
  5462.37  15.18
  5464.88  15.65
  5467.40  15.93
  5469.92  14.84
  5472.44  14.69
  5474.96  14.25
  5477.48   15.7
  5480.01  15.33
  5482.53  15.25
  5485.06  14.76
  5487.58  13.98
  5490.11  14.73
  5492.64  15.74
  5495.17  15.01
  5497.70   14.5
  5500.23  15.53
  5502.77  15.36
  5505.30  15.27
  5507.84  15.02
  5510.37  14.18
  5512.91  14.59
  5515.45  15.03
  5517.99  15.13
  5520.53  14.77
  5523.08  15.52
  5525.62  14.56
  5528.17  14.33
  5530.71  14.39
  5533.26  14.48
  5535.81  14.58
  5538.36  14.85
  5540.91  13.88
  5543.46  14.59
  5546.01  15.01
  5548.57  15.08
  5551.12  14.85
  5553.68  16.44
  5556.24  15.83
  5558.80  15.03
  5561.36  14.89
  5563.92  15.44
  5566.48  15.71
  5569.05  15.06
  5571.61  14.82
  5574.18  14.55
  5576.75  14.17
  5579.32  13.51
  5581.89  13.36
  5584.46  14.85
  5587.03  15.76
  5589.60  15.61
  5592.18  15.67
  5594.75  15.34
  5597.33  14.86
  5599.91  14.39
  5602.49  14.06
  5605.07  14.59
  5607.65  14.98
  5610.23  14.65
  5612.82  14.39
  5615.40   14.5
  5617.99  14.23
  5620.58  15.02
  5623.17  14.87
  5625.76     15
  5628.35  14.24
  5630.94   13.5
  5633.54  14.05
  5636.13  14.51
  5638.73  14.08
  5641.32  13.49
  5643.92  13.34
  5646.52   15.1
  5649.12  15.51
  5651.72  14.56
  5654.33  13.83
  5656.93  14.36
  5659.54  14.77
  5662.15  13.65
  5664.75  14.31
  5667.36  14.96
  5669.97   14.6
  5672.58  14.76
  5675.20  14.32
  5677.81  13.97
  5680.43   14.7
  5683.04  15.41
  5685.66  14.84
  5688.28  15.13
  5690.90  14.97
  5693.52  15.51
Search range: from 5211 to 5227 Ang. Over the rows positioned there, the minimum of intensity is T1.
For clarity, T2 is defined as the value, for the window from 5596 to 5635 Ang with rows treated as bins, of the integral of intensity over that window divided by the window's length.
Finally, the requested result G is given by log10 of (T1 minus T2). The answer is 0.33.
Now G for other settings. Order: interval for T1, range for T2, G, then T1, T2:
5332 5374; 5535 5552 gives 0.26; 16.51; 14.70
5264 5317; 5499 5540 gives 0.21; 16.47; 14.84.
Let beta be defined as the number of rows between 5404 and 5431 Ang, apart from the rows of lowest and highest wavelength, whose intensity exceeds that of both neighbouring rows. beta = 1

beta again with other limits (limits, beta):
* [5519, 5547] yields 2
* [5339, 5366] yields 4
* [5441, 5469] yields 1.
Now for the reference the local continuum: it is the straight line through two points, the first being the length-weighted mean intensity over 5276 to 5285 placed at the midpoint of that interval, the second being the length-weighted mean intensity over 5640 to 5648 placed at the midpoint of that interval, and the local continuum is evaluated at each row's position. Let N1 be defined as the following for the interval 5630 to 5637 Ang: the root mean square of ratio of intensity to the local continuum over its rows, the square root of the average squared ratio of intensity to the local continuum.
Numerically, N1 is 0.99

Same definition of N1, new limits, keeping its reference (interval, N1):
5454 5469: 0.99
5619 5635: 1.02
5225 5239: 0.93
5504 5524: 0.97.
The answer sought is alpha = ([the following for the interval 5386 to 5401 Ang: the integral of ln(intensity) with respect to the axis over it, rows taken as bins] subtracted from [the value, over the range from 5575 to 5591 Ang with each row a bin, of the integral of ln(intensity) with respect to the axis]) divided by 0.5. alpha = 1.1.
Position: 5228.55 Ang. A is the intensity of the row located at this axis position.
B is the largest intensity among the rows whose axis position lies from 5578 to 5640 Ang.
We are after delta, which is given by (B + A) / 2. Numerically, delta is 16.3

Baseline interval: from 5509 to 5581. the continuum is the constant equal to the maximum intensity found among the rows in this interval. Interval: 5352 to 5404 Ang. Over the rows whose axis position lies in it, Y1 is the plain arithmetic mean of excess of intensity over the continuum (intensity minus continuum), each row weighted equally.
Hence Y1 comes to 0.5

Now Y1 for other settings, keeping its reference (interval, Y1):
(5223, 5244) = 0.6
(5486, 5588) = -1.6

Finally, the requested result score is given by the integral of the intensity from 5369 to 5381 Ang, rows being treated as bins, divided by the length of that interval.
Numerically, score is 17.1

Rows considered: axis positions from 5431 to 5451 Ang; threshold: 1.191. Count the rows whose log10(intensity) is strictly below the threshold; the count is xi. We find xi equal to 2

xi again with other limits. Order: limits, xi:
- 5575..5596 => 5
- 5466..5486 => 6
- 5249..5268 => 1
